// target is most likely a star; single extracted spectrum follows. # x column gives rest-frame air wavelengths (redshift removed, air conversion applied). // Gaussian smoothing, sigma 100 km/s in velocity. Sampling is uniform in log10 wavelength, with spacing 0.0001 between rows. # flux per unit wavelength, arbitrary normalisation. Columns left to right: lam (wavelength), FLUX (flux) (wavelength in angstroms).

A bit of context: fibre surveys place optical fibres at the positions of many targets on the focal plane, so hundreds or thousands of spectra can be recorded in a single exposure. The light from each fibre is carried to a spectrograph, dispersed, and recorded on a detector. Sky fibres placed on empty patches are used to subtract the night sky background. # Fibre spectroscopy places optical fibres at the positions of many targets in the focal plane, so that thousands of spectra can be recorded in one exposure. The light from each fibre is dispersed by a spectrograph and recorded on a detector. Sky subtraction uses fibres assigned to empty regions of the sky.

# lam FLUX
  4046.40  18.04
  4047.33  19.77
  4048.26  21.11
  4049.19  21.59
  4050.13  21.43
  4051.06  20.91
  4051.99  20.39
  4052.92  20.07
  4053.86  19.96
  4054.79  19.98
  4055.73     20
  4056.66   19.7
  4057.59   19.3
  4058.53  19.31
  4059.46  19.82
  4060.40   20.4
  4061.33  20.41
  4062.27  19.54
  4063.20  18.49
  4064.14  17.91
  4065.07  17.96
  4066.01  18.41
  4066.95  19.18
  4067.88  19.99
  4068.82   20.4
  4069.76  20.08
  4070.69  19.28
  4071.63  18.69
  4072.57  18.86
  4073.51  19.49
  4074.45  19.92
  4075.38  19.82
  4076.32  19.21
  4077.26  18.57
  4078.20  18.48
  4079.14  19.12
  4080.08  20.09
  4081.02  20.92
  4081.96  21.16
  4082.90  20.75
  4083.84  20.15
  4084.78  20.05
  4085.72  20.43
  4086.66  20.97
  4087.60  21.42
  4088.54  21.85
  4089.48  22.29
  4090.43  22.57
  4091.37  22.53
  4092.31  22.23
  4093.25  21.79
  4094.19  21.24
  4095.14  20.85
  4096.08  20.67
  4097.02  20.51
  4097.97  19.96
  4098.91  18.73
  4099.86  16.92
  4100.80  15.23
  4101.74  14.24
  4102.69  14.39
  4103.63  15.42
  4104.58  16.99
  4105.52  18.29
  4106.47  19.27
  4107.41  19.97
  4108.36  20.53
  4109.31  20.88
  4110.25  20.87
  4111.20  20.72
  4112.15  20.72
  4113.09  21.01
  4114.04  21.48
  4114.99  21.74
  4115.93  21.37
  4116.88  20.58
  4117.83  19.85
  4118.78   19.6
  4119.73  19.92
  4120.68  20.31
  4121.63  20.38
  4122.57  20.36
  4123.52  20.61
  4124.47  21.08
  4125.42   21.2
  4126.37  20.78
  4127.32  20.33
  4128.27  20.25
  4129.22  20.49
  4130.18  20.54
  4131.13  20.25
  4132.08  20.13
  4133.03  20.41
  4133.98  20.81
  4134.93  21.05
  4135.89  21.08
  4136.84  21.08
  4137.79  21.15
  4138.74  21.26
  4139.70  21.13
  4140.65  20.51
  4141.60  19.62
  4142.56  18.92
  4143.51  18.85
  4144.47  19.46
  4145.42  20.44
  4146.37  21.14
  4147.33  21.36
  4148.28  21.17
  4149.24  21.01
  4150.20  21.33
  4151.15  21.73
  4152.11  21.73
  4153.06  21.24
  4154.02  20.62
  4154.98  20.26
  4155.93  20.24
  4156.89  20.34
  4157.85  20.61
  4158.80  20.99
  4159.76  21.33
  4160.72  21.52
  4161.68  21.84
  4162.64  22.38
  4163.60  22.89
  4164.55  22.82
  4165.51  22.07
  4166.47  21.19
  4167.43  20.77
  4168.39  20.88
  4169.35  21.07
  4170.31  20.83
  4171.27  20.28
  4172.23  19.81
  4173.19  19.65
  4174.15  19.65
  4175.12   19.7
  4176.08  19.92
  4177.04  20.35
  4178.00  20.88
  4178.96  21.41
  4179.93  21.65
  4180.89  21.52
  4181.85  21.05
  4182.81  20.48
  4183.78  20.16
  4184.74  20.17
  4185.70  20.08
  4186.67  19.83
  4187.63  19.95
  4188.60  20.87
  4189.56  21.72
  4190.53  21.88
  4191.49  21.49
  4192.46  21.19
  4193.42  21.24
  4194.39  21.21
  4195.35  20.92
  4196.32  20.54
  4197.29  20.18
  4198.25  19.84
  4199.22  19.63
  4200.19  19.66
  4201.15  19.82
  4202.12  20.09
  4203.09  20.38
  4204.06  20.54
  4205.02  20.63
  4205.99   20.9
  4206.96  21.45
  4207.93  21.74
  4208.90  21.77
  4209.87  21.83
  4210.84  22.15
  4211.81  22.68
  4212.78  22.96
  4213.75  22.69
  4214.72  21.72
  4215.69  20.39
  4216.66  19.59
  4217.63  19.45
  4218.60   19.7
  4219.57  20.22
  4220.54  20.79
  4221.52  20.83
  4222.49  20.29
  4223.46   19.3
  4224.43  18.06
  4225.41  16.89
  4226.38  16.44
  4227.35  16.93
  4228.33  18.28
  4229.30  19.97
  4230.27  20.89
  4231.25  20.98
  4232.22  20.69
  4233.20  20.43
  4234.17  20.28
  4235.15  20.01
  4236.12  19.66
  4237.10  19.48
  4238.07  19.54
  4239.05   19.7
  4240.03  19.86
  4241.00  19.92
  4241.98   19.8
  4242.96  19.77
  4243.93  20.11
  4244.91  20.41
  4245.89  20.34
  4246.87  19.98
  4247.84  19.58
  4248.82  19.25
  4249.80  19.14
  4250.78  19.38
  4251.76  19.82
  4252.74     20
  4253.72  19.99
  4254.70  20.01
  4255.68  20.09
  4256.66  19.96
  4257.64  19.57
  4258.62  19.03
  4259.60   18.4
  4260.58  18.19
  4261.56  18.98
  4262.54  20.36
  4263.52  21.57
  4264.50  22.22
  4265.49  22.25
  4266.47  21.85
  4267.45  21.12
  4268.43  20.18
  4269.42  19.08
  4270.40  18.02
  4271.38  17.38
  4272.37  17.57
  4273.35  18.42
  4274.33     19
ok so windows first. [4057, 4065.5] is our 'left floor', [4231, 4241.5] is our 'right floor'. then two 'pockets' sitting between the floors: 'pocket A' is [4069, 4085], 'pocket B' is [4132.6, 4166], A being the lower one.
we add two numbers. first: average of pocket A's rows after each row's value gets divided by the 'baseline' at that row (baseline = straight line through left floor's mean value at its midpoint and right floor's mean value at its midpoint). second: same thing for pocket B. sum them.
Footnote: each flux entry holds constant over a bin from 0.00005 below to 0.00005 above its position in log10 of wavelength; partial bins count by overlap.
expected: 2.087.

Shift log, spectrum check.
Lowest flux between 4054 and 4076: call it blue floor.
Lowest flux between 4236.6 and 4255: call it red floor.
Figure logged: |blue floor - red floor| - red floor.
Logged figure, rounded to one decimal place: -17.9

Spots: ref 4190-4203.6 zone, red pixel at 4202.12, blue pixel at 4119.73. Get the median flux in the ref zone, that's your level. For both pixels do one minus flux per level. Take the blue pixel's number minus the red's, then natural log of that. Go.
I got -4.8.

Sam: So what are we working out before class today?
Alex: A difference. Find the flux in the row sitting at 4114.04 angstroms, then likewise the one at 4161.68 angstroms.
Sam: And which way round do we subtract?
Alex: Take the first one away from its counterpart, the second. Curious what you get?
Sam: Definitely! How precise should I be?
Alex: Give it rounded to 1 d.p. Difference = 0.4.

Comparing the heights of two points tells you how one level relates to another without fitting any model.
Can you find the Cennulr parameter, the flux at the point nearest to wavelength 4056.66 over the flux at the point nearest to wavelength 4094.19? 0.93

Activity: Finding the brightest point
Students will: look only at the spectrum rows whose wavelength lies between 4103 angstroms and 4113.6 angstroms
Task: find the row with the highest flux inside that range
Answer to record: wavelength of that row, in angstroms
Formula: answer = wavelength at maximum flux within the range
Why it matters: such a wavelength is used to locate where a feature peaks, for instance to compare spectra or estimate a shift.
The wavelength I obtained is 4113.09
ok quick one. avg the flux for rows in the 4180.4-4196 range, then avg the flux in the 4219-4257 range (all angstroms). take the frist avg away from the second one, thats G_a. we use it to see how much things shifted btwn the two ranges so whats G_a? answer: -1.2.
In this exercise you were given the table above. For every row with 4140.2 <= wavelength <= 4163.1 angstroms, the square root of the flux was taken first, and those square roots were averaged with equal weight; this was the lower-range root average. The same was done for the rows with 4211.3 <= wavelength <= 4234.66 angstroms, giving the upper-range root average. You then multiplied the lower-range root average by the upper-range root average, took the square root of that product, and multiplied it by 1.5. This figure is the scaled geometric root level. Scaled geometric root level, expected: 6.77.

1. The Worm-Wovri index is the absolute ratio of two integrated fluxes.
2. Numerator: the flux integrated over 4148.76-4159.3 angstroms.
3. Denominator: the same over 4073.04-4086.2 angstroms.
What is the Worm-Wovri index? 0.84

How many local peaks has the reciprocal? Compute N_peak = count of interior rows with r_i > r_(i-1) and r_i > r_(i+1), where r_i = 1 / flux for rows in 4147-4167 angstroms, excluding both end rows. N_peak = 2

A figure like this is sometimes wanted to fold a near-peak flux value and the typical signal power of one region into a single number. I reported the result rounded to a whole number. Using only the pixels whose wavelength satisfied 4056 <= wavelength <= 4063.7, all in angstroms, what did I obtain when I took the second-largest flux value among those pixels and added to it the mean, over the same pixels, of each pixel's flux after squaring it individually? 406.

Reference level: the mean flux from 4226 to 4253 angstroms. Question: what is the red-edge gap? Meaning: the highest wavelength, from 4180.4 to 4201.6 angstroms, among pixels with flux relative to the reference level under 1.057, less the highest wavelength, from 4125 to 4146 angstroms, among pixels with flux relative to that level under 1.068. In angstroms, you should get 55.7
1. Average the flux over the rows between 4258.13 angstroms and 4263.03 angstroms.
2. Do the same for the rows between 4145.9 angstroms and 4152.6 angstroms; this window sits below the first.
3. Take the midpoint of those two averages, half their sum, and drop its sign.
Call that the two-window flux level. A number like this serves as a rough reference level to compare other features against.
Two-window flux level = 20.2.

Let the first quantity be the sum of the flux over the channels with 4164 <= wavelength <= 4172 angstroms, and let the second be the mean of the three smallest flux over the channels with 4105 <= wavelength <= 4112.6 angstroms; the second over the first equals 0.113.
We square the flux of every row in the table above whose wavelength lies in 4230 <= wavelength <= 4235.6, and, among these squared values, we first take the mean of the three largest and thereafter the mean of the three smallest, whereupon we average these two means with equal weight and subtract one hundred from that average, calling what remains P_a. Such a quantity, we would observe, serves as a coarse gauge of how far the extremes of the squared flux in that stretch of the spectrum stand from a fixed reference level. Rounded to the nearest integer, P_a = 322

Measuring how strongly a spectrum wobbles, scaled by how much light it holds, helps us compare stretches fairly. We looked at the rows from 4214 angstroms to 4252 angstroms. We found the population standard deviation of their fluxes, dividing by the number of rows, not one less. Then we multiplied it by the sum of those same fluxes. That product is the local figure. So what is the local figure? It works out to 832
